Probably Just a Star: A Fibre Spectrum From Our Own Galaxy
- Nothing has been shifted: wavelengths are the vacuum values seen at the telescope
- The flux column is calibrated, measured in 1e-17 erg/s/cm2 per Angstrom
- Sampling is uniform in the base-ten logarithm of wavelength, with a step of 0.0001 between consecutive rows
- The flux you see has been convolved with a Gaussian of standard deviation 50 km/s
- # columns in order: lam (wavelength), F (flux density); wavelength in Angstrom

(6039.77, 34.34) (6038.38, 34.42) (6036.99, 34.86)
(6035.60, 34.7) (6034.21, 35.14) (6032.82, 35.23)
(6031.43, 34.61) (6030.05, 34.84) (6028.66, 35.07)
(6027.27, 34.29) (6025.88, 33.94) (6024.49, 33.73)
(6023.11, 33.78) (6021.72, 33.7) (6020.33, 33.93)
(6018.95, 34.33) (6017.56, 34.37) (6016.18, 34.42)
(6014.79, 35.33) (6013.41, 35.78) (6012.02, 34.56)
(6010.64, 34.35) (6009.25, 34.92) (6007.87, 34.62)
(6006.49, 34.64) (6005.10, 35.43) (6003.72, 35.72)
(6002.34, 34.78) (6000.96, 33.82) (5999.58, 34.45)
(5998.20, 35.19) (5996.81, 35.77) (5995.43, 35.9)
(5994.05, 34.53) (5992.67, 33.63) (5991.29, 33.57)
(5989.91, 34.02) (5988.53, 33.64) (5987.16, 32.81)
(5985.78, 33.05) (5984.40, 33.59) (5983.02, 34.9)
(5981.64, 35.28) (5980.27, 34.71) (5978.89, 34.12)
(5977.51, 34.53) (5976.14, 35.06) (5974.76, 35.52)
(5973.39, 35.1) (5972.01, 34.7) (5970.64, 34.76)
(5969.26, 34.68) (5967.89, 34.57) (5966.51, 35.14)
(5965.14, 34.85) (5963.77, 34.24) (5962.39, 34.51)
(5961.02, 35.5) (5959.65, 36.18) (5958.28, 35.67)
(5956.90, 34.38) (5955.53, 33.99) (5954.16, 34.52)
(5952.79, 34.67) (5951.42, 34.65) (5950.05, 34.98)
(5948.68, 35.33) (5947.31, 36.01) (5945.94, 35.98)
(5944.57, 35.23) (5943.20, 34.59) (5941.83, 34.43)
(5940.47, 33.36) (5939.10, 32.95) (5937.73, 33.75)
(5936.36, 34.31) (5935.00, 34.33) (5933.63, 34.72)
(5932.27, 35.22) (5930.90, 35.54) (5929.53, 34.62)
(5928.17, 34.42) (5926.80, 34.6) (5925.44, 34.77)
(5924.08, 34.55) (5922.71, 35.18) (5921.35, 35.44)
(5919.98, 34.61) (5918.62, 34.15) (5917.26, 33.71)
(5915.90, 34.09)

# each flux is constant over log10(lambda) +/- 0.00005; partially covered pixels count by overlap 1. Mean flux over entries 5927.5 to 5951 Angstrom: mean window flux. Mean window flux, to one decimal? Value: 34.7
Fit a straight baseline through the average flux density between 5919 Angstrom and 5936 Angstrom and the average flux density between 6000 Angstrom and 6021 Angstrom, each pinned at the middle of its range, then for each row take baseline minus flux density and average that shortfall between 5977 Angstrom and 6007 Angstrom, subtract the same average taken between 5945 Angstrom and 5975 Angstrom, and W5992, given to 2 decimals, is 0.50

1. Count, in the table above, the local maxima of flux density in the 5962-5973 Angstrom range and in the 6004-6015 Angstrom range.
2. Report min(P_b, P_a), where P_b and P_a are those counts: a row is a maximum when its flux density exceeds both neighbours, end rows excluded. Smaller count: 2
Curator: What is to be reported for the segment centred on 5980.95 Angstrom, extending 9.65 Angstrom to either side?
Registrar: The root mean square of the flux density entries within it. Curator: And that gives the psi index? 34.4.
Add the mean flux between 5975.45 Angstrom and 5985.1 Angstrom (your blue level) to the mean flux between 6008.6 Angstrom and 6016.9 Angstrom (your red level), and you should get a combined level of 69.5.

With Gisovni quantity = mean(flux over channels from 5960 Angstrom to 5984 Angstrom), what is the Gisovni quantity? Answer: 34.8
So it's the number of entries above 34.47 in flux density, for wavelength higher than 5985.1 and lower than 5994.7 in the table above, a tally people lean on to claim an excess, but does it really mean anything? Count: 1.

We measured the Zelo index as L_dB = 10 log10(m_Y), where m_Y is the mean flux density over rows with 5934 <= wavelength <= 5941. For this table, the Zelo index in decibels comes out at 15.3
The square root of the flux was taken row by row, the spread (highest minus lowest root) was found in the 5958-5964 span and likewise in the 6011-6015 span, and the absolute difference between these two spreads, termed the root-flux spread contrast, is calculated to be 0.061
